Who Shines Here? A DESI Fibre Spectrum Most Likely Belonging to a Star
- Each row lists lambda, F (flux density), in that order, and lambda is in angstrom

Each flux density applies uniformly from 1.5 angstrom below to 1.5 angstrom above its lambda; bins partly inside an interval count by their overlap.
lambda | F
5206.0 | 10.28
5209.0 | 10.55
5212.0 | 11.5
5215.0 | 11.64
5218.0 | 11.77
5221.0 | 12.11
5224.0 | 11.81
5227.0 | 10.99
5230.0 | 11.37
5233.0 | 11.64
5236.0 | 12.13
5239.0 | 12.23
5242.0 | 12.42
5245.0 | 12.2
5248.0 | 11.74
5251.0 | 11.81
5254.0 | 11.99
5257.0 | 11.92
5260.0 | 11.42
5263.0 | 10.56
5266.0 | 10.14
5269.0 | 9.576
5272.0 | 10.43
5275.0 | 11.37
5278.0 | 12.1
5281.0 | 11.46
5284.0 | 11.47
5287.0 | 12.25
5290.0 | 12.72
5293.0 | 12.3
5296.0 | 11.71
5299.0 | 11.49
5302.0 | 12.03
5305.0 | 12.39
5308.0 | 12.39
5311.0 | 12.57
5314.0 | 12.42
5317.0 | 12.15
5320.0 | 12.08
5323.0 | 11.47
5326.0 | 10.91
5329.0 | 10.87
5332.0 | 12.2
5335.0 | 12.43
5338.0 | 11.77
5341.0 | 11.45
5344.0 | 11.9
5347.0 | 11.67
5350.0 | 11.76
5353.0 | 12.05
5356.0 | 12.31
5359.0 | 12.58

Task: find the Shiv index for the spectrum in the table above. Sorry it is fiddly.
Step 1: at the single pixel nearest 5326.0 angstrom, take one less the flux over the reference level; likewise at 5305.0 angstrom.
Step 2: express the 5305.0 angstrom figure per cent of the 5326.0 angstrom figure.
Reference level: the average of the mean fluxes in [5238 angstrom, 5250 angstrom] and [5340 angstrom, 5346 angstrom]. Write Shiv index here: -48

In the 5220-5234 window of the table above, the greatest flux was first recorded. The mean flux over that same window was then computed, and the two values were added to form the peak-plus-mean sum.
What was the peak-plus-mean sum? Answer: 23.7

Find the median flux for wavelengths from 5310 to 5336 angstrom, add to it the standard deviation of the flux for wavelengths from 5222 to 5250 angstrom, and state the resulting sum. 12.6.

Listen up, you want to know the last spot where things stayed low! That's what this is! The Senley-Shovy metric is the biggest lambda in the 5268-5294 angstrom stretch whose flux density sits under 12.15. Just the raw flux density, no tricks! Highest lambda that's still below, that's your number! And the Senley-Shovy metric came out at 5284.0 angstrom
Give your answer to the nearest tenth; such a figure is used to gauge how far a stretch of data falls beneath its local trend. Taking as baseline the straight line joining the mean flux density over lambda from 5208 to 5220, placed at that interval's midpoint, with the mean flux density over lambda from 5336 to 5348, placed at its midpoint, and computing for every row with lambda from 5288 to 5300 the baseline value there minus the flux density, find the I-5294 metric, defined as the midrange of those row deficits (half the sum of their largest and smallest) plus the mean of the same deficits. -1.0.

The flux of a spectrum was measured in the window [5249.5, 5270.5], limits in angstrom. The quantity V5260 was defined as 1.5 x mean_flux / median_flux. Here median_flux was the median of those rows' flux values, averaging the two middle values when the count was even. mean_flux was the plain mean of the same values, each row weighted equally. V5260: 1.453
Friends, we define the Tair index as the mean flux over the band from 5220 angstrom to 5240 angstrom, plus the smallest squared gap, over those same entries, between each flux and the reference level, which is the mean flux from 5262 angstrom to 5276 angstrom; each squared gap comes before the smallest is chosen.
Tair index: 12.1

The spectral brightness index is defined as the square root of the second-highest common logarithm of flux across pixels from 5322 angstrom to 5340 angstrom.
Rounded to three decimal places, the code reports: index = 1.042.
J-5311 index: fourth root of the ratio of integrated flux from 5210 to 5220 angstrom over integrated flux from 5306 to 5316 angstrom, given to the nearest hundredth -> 0.98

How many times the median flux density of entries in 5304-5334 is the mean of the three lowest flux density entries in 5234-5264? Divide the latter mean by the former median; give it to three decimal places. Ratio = 0.923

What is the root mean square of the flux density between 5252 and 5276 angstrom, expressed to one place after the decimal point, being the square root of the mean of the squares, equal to 11.0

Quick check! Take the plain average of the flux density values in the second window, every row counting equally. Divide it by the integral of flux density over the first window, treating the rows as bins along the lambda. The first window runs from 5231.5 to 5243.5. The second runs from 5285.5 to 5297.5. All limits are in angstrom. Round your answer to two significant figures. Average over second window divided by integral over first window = 0.084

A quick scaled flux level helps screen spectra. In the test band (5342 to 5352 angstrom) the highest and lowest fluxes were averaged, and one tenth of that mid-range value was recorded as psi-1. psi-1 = 1.18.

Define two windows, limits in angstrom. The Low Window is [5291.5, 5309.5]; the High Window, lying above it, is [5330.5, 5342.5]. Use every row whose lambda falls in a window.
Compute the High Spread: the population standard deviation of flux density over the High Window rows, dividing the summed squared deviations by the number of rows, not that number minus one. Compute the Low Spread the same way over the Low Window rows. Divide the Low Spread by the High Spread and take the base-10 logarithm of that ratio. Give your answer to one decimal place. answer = 0.0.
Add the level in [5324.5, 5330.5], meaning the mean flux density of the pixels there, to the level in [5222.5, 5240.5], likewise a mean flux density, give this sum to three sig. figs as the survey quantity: 22.6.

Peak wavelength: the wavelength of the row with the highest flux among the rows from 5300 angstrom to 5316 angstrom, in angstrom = 5311.0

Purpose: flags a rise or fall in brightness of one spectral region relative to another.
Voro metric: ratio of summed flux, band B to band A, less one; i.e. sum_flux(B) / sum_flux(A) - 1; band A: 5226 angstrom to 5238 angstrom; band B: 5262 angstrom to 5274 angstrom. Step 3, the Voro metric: -0.12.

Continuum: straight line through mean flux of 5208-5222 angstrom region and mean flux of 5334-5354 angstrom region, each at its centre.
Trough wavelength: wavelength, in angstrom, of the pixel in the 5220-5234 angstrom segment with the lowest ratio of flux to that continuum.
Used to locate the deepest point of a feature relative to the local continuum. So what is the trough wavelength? 5227.0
